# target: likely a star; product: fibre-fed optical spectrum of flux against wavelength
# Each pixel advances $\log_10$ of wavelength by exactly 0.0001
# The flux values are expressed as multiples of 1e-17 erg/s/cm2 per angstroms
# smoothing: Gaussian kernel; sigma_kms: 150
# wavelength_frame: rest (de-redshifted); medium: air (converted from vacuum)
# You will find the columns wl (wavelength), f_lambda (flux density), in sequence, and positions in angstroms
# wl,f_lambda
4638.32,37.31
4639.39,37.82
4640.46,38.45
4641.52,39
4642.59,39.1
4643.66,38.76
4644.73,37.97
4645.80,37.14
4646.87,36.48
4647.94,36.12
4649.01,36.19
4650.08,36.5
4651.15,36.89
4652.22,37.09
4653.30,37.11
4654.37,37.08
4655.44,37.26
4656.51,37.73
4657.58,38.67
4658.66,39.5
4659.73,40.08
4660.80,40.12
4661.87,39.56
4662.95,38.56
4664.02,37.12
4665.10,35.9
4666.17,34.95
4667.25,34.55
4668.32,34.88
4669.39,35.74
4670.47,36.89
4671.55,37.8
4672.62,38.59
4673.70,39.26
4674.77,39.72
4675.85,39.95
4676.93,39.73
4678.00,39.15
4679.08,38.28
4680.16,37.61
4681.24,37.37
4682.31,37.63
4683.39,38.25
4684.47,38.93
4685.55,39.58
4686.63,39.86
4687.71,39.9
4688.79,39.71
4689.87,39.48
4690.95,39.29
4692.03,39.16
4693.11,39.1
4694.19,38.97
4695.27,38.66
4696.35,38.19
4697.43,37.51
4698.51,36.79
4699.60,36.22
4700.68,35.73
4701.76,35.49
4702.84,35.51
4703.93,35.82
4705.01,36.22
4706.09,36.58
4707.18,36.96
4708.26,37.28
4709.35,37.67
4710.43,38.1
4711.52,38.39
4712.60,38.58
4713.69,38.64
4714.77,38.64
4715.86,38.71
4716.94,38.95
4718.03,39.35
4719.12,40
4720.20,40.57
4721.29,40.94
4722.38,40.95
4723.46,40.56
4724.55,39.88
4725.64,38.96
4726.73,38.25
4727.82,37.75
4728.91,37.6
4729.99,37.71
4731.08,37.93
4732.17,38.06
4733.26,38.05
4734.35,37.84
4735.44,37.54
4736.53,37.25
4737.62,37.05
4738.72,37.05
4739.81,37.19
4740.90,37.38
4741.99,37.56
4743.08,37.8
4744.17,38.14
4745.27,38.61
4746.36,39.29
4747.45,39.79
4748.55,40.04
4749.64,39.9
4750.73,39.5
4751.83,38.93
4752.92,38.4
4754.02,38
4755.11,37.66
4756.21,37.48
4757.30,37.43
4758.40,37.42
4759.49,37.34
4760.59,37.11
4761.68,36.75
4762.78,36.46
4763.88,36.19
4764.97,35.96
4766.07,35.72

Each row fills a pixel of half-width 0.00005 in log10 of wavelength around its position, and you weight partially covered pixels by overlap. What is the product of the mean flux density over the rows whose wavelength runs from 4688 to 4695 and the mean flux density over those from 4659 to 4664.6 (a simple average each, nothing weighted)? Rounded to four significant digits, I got 1536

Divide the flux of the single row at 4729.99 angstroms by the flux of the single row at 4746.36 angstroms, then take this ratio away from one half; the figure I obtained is -0.460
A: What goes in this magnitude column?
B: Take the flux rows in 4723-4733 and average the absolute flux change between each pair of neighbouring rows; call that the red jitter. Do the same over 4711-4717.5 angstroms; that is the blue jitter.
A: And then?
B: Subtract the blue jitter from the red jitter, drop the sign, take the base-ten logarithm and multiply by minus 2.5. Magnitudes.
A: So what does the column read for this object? 1.3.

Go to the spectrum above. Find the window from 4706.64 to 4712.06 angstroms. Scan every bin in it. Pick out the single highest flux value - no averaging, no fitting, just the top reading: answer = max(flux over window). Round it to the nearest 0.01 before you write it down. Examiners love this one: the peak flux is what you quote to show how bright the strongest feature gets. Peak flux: 38.39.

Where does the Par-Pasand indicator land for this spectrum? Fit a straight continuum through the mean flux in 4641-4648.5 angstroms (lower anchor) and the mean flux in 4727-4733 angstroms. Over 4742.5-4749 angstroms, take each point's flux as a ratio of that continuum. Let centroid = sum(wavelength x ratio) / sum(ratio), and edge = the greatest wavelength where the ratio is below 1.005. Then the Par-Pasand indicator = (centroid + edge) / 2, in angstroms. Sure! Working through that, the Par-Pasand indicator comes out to 4744.5 angstroms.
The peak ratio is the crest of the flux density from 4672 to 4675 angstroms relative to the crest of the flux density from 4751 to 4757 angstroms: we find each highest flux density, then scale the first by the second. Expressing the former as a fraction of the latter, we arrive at 1.02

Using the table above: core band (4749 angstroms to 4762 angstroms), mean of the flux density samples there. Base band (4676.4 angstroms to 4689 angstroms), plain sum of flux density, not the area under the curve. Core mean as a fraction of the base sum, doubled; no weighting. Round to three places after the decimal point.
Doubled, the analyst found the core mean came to 0.163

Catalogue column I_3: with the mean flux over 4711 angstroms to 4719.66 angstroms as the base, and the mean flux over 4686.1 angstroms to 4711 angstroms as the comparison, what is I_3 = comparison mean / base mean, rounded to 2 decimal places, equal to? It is 0.97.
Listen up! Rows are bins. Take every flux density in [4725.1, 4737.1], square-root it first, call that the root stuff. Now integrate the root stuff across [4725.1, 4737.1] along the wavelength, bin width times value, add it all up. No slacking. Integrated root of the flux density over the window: 74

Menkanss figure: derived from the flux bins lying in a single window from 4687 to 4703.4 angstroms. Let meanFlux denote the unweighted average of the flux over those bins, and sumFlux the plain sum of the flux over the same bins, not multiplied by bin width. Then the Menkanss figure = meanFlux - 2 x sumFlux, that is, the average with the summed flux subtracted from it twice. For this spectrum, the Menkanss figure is -1101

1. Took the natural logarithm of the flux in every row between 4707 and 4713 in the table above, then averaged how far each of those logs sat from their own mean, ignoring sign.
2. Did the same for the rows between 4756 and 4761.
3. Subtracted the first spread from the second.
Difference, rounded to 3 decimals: -0.011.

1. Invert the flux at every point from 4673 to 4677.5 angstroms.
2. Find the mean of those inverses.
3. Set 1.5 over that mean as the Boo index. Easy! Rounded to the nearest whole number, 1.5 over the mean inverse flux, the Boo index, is 59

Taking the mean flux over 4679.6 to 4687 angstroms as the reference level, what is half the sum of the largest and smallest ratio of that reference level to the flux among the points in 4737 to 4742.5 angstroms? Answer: 1.03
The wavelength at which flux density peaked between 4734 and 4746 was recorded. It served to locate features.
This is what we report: 4745.27 angstroms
